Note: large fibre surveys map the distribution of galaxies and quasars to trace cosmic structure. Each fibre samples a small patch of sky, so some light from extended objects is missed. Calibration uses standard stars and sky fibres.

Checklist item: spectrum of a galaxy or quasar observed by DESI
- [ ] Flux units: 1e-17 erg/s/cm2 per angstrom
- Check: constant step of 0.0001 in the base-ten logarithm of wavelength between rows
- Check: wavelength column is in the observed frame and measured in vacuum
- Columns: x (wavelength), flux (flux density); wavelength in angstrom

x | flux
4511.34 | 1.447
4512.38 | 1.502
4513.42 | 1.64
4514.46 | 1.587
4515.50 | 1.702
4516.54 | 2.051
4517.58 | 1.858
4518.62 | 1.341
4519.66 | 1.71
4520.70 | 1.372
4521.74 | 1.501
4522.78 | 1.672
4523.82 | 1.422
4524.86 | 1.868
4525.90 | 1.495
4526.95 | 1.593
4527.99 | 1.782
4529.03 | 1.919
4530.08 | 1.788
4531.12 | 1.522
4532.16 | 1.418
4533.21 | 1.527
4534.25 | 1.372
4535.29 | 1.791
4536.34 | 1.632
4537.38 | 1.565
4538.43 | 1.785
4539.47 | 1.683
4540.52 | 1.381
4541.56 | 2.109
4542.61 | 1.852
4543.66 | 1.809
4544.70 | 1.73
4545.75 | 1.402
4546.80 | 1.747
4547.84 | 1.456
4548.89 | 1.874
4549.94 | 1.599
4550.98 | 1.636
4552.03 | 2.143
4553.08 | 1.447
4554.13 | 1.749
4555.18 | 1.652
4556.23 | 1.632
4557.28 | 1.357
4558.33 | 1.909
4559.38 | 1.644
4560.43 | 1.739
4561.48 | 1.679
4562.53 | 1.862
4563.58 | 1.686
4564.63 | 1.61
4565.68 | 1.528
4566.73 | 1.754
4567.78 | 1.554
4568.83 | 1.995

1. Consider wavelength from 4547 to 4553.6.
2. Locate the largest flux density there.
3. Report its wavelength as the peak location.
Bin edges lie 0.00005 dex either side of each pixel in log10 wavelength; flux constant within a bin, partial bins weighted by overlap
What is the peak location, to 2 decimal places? 4552.03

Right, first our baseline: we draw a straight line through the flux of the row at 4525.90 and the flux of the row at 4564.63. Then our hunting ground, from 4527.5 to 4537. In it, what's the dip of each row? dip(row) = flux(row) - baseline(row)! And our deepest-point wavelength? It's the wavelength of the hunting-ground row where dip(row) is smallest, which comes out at 4534.25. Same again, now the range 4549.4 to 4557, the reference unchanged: 4553.08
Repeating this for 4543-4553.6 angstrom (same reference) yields 4545.75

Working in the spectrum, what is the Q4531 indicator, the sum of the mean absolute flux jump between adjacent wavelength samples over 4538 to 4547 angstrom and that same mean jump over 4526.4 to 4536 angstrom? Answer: 0.462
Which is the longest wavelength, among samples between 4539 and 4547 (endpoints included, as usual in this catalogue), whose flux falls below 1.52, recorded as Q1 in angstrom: 4545.75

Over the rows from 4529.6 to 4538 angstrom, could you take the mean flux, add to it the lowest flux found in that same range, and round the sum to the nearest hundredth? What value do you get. 2.95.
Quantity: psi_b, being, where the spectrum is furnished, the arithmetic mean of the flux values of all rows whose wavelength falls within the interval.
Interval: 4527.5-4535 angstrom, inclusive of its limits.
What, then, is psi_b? 1.62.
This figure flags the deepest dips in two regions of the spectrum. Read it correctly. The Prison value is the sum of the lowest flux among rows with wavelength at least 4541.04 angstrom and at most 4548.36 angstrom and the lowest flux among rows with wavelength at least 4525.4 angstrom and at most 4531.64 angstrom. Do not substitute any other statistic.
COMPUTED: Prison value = 2.90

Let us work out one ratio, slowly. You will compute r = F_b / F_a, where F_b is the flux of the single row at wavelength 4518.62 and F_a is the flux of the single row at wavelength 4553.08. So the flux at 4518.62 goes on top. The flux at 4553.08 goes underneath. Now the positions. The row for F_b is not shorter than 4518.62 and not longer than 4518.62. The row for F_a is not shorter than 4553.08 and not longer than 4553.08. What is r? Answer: 0.93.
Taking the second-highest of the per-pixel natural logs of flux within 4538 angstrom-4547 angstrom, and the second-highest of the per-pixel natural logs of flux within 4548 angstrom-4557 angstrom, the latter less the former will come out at 0.012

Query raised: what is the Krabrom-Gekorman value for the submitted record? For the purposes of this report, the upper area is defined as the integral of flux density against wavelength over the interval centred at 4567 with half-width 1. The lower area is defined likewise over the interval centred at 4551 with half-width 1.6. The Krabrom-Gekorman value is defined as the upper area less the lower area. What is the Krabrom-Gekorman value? -2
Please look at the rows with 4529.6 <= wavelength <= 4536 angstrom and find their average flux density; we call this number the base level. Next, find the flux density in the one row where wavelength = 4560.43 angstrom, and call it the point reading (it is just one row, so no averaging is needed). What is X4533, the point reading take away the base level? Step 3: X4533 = 0.2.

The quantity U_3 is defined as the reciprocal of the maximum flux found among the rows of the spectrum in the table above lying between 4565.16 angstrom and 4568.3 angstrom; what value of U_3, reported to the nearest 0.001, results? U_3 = 0.570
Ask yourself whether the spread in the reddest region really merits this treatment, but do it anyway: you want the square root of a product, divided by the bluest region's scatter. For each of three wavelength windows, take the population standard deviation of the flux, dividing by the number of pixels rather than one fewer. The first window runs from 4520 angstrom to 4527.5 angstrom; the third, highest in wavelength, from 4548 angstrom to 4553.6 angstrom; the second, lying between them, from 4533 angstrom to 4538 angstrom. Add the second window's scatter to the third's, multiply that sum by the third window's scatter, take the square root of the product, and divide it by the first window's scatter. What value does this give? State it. 2.0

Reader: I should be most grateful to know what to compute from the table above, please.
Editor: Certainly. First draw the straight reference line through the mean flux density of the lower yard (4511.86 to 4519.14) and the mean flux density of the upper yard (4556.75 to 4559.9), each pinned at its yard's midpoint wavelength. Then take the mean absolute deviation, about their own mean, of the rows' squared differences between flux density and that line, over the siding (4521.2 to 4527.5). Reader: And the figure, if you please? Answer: 0.016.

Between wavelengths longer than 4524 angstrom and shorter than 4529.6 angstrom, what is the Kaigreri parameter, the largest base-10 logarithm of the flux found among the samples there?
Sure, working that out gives 0.28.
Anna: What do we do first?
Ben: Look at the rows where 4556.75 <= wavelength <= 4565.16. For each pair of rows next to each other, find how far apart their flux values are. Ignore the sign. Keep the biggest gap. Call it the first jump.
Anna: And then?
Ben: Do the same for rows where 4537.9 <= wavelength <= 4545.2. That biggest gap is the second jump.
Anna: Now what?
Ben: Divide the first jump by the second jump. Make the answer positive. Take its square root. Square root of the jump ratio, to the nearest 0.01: 0.87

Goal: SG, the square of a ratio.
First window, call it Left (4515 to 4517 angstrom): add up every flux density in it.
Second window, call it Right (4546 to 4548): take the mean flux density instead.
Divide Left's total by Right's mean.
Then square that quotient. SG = 5.5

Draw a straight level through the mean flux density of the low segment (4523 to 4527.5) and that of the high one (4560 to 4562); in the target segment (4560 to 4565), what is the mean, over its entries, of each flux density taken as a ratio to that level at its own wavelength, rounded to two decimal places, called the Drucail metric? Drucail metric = 1.00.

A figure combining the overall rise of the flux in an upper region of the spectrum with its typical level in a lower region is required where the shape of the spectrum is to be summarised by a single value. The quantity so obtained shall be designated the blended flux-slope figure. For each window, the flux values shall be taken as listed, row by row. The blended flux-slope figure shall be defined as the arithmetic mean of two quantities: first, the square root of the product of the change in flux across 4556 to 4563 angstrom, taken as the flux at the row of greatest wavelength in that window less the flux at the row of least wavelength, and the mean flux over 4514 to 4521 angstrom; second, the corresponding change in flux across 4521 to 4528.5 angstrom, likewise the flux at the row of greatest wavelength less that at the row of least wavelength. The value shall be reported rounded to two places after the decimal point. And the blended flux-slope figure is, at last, 0.45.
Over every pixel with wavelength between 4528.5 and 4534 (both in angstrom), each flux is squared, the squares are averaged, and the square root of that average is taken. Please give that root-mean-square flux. 1.65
